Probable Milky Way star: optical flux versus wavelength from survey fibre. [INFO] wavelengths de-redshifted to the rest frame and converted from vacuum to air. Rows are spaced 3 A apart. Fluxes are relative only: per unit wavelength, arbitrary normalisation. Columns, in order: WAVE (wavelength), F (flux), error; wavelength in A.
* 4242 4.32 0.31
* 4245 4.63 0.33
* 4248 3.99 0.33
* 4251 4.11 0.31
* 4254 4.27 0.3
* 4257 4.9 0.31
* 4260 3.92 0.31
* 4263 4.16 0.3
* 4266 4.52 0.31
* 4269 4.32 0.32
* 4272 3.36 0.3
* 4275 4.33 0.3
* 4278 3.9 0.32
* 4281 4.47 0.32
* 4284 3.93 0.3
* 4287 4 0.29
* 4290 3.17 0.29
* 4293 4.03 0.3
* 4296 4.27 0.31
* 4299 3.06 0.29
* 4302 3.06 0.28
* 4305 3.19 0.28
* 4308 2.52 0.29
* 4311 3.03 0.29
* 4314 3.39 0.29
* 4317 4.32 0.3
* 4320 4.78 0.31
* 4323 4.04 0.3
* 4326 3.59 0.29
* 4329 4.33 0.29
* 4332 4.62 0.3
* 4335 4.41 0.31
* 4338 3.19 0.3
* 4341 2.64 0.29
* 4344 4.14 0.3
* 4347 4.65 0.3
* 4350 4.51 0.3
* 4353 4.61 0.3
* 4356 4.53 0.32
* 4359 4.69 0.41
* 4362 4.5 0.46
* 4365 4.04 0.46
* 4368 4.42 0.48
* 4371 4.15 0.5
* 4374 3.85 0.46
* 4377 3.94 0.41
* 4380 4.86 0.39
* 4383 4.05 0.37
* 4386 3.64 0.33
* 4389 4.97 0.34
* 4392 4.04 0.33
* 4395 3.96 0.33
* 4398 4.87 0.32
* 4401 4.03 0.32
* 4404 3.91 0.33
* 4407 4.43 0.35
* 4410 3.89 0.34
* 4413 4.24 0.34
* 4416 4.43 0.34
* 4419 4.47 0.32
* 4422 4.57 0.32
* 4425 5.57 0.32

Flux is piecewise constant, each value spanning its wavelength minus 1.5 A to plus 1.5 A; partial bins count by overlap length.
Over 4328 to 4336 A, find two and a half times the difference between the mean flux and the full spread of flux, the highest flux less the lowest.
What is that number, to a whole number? 10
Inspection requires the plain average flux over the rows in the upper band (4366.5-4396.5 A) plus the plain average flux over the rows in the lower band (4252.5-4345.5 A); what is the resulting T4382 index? 8.05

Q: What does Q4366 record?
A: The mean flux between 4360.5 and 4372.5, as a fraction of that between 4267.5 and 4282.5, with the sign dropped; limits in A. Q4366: 1.05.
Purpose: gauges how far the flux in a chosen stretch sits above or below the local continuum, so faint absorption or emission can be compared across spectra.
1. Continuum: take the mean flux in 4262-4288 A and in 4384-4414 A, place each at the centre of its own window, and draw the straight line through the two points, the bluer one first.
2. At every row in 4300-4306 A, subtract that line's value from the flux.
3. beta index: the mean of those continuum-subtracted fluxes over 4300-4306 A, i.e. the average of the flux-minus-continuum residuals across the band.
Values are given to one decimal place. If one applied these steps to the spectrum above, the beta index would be -1.0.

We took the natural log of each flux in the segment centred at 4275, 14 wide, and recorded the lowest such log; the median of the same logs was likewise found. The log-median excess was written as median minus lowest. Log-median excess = 0.25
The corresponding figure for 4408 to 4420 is 0.11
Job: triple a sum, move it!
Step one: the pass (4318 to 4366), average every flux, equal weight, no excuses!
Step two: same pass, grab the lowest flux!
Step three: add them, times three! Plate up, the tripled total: 21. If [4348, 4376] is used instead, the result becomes 25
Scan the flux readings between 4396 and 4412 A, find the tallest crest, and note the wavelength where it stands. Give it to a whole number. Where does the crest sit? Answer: 4398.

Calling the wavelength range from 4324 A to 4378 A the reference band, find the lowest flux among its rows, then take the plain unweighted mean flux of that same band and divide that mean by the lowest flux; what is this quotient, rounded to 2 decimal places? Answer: 1.57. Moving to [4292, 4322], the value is 1.41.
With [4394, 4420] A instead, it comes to 1.09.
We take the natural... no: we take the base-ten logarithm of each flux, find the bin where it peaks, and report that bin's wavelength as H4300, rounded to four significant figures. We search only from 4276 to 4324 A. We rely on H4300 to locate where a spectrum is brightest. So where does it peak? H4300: 4320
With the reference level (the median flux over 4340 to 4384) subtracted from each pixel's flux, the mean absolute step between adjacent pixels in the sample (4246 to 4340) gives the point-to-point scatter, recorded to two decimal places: 0.54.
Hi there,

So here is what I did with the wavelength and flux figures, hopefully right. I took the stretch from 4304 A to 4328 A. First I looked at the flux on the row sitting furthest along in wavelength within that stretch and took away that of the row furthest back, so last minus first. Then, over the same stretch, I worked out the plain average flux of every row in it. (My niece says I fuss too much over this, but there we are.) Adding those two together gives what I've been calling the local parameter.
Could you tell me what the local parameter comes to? 4.0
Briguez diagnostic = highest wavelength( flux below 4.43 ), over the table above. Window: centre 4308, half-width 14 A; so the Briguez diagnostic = 4317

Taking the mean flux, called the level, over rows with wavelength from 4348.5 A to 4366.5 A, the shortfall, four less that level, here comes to -0.48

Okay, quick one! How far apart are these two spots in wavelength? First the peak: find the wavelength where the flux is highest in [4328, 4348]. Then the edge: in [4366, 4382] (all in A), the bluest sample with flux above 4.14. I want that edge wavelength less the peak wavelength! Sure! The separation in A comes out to 21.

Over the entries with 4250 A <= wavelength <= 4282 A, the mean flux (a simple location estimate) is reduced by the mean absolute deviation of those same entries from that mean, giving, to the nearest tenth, 3.9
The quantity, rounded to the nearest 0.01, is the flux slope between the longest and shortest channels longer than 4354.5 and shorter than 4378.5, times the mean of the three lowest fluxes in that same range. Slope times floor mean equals -0.11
